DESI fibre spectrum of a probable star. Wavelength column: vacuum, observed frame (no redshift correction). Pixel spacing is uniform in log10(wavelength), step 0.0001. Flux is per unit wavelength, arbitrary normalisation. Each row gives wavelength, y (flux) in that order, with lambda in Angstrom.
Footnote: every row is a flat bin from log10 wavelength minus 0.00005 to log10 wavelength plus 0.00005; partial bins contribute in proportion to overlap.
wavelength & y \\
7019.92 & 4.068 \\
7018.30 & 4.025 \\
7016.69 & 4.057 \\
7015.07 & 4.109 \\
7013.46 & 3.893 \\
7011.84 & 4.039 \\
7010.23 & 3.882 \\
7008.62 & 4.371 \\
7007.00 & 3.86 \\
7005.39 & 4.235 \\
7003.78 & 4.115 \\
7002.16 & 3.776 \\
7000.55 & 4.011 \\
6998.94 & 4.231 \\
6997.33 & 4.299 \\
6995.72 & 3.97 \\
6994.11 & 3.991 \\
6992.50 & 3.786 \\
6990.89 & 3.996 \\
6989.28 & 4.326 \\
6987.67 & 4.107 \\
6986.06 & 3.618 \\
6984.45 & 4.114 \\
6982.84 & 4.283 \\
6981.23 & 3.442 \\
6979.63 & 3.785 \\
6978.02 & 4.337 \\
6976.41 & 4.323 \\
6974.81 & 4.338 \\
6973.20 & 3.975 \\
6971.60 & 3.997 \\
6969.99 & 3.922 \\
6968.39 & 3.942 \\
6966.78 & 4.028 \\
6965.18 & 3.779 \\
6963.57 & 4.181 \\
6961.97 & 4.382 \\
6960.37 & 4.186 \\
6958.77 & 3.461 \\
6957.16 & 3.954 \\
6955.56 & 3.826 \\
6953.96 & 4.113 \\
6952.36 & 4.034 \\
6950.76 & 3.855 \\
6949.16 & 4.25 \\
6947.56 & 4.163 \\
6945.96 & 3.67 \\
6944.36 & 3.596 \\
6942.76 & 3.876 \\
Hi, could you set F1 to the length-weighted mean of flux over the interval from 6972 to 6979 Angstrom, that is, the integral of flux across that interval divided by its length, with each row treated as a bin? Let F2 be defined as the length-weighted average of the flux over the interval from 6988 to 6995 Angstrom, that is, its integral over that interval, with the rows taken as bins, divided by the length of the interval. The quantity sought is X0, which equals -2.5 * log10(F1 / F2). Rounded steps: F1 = 4.22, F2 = 4.029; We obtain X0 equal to -0.050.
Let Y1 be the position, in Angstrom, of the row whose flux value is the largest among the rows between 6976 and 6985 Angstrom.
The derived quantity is 6978.02 Angstrom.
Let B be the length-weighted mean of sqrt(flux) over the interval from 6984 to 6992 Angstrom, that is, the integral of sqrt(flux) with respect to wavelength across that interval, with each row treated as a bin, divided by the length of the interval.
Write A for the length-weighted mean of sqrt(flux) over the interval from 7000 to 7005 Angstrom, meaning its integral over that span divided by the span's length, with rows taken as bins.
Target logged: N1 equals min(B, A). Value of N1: 2.00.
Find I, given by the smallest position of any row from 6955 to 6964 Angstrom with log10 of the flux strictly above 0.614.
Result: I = 6960.37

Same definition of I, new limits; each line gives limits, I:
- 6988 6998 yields 6989.28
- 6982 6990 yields 6982.84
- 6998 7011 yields 6998.94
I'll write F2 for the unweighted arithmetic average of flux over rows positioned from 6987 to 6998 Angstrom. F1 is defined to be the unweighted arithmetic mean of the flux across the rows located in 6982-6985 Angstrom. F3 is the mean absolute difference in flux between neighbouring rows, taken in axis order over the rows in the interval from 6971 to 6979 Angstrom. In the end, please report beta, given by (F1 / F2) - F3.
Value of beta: 0.9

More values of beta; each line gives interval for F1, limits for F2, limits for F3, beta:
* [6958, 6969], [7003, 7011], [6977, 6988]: 0.5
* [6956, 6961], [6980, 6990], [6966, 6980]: 0.8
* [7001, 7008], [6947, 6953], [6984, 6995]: 0.7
